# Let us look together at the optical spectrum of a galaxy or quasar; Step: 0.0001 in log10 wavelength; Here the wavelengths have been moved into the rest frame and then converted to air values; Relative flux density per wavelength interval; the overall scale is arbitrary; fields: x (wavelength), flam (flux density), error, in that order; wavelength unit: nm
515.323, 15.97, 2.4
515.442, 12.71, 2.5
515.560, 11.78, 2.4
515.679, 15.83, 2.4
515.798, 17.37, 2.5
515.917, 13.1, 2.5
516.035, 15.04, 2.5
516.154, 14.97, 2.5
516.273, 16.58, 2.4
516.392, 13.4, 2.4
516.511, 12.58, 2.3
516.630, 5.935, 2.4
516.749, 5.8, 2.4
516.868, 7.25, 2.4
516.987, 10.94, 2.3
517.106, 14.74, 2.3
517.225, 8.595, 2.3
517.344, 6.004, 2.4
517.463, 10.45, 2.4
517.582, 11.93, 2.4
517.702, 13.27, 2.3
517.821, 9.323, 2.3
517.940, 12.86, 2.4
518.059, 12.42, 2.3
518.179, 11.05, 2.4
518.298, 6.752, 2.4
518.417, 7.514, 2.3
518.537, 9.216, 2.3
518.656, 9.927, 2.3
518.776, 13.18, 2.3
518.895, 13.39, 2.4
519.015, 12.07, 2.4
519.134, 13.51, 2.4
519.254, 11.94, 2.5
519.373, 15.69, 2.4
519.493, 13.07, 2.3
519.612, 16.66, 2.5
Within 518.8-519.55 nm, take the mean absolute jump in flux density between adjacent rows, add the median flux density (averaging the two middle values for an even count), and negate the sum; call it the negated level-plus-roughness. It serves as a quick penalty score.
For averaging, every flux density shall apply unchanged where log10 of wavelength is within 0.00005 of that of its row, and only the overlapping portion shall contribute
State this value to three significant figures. -15.4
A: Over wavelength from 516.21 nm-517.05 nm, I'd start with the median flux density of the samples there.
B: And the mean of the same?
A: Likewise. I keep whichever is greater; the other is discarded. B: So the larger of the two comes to 10.9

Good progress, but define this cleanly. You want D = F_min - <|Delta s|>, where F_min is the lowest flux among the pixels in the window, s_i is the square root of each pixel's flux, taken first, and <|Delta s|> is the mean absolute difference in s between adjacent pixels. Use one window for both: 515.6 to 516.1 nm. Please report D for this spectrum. 13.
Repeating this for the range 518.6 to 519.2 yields 10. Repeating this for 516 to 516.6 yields 12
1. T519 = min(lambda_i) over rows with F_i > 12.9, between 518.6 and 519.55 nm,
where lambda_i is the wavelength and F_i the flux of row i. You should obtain 518.776 nm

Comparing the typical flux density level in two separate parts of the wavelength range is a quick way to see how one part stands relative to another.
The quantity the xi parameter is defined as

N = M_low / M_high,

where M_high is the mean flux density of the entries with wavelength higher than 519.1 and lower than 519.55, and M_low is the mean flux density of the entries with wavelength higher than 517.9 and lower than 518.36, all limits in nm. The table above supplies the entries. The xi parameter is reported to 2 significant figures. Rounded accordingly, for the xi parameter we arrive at 0.79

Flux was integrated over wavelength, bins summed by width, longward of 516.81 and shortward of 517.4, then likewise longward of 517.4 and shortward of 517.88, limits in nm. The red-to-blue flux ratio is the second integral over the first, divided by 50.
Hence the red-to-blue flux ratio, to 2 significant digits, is 0.019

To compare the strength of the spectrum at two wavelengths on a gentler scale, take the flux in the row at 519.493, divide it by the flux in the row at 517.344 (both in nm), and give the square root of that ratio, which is 1.5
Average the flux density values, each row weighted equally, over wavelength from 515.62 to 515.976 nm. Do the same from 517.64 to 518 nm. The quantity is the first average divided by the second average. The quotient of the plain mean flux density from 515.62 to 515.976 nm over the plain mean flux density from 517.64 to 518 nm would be 1.3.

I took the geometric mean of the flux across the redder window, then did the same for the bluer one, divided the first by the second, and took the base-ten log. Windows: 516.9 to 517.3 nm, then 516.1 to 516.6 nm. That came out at -0.11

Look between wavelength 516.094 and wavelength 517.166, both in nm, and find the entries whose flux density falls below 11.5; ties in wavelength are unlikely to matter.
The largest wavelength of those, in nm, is 516.987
